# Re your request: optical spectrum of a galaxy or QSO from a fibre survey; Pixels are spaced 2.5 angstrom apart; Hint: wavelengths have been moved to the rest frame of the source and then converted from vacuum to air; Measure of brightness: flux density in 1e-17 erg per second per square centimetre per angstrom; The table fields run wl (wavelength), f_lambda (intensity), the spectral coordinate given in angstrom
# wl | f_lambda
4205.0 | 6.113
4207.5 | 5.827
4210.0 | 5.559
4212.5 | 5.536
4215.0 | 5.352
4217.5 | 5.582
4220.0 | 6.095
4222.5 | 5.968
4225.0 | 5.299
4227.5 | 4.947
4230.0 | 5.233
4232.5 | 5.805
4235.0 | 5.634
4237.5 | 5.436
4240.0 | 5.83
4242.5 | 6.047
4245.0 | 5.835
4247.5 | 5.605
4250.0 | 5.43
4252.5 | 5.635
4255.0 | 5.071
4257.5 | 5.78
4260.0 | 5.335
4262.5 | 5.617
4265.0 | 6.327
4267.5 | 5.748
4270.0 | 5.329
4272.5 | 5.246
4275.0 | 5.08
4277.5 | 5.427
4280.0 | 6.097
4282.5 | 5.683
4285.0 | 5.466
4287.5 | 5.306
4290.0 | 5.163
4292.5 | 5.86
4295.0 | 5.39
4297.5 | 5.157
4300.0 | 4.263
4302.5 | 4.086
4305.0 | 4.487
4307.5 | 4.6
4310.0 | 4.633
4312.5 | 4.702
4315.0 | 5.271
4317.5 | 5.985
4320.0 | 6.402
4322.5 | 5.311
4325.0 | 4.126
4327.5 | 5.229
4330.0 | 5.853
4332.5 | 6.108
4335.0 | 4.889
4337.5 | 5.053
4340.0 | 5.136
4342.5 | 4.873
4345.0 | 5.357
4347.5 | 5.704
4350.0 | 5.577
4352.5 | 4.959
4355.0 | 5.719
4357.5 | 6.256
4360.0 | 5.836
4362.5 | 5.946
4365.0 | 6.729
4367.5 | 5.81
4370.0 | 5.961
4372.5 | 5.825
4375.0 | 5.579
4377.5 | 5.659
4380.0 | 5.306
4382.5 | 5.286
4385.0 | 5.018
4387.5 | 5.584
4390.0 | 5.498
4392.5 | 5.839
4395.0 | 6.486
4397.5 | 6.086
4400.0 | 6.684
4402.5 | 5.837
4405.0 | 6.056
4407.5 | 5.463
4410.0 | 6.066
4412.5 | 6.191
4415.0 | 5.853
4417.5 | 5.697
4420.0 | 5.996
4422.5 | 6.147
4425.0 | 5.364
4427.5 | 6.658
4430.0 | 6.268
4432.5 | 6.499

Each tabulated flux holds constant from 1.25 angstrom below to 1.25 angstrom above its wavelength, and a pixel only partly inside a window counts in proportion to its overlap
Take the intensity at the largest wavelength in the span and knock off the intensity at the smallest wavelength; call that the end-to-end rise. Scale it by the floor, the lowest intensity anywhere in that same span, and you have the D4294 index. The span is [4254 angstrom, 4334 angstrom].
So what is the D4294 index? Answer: 0.25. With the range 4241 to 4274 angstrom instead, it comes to -0.16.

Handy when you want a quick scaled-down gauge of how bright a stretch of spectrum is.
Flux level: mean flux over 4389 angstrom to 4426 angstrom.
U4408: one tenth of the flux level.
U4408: 0.60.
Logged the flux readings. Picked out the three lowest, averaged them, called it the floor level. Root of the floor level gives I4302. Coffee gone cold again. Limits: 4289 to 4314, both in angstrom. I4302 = 2.07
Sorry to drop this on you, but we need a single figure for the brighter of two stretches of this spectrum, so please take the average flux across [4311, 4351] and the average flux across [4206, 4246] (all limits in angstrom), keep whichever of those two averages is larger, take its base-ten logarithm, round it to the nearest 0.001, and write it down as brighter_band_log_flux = 0.750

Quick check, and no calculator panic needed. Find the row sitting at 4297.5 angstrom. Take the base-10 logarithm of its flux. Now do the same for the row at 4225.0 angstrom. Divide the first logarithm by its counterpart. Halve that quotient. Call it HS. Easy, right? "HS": 0.492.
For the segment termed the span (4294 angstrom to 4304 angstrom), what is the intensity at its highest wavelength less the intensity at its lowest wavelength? -1.3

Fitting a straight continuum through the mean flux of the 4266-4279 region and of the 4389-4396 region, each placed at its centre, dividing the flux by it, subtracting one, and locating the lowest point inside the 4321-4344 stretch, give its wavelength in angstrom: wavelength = 4325.0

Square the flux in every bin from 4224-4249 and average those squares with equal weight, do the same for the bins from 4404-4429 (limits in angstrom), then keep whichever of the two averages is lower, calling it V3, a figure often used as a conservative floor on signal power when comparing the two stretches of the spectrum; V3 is 31.1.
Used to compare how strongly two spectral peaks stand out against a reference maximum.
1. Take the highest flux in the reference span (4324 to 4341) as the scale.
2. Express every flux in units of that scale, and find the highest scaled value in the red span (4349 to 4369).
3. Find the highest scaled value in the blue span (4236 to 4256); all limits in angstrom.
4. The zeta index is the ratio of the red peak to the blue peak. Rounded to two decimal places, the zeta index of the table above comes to 1.11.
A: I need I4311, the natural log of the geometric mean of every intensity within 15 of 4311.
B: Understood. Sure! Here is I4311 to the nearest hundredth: 1.58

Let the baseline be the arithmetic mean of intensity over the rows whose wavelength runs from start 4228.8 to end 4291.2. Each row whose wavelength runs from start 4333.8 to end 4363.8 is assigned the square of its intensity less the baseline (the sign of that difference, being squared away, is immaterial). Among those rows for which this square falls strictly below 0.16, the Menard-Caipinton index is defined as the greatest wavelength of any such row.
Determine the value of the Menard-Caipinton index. 4362.5 angstrom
